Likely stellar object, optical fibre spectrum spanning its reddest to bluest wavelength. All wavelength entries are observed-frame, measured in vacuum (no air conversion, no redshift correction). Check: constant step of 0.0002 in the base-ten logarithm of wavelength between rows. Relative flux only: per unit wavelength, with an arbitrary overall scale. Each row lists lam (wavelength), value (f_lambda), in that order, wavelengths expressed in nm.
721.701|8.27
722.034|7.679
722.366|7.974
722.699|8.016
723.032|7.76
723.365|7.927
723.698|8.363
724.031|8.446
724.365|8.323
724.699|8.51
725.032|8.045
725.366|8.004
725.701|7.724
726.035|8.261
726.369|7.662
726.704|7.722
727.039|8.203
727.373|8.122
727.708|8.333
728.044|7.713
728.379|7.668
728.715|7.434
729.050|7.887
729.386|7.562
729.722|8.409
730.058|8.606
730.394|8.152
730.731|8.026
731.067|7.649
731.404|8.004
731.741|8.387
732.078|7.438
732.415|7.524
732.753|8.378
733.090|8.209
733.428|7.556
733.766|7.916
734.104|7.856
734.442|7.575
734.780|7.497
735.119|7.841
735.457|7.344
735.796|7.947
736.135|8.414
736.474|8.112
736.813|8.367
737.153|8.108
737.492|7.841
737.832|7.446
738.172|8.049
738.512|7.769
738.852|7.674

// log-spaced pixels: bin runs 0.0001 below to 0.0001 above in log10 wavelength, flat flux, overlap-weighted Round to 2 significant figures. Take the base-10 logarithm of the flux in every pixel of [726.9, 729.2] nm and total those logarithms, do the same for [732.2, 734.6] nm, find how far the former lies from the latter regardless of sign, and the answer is 0.019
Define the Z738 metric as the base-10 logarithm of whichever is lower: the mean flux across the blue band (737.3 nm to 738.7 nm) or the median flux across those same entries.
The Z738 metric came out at 0.891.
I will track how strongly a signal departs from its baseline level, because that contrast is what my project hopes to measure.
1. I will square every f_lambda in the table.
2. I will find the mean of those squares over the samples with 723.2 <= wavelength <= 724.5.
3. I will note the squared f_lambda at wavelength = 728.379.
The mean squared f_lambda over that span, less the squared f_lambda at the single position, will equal 10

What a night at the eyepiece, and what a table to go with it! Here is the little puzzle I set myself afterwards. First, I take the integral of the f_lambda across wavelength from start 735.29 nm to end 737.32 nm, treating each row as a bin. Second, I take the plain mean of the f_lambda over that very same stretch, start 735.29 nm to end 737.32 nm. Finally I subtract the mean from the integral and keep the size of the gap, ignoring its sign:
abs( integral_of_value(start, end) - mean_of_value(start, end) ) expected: 8.3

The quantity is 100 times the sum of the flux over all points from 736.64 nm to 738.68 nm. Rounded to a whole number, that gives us 4758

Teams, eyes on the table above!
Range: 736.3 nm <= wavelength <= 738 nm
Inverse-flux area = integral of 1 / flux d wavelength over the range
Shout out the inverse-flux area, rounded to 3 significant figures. 0.213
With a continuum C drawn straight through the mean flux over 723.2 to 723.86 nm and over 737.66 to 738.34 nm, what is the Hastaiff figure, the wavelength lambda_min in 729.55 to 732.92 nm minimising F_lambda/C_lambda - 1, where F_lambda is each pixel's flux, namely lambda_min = 732.078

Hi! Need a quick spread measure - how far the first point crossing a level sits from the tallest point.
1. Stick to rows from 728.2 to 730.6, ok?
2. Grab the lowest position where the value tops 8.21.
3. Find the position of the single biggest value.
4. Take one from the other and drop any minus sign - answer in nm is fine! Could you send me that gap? 0.34 nm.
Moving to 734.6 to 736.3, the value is 0.00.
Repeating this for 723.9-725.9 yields 0.67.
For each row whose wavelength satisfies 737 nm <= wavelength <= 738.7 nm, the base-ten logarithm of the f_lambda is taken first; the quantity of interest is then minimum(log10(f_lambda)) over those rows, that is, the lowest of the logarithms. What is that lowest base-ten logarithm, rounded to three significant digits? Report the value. 0.872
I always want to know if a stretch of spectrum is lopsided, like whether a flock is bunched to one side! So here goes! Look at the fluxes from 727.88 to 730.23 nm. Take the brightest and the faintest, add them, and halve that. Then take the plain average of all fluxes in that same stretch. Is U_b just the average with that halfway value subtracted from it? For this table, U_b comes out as -0.12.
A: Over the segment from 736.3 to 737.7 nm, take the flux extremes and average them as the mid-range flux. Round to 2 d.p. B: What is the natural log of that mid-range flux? 2.09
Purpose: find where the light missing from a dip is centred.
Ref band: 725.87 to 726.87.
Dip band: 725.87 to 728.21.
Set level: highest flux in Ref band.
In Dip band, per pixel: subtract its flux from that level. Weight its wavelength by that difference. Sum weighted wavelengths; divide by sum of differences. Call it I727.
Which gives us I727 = 727.02 nm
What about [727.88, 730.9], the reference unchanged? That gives 728.74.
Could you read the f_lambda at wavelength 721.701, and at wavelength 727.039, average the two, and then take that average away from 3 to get -5.24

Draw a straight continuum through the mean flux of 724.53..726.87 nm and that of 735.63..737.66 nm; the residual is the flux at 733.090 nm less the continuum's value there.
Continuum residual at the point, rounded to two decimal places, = 0.12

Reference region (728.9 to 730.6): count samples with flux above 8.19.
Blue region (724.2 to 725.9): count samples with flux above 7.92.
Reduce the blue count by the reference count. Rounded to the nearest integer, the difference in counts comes 2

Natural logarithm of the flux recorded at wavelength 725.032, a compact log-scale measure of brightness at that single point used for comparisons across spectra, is 2.09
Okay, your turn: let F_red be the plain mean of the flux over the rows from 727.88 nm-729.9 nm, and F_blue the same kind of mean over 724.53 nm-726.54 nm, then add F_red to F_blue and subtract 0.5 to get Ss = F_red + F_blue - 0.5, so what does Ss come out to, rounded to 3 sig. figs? 15.3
